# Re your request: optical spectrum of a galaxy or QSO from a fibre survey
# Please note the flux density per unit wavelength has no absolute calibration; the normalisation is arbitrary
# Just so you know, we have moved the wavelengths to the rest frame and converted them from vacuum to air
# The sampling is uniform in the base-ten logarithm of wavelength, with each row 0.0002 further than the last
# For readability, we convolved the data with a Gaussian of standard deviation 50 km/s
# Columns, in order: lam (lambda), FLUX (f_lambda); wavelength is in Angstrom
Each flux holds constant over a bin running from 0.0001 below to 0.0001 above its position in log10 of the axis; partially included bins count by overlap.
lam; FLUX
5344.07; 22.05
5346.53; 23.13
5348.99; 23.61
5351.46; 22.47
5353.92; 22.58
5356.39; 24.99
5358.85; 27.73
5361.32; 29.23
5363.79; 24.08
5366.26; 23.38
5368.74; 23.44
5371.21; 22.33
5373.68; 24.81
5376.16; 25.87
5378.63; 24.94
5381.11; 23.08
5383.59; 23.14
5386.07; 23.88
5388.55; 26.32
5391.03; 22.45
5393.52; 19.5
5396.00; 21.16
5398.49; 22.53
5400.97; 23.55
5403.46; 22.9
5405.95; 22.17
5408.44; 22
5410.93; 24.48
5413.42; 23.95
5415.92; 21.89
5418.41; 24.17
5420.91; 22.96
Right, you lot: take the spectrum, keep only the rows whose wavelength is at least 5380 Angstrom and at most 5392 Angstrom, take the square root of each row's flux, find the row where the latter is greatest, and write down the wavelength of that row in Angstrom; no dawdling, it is 5388.55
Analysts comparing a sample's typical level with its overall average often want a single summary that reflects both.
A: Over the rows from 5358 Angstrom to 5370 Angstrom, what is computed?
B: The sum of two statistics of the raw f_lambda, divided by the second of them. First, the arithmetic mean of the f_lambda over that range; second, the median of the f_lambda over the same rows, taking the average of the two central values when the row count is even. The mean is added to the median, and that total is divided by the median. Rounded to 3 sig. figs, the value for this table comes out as 2.06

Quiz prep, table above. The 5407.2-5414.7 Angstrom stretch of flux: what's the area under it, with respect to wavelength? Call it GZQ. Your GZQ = 176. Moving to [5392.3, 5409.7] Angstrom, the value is 383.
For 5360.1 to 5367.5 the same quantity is 189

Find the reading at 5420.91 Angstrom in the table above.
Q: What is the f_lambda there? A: 22.96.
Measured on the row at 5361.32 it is 29.23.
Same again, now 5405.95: 22.17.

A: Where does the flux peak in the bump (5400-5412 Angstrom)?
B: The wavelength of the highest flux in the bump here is 5410.93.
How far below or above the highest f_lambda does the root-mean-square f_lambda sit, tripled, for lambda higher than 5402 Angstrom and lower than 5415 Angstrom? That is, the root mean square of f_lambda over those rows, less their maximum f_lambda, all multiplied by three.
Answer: -4.1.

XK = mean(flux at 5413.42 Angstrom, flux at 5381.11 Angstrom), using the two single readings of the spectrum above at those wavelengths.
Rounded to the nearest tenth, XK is 23.5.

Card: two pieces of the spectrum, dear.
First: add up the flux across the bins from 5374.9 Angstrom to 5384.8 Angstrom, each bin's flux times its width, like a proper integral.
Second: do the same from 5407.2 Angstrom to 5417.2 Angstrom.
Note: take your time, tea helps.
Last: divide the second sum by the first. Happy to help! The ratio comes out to 0.96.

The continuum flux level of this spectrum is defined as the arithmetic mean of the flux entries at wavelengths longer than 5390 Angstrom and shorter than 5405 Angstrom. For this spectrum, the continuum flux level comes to 22.0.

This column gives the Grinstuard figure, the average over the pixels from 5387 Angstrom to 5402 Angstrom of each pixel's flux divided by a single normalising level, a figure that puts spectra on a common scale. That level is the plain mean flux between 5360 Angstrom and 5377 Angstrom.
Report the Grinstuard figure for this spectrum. 0.91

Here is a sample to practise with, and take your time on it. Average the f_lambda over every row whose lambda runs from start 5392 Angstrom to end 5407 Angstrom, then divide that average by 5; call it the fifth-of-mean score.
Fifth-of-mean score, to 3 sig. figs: 4.39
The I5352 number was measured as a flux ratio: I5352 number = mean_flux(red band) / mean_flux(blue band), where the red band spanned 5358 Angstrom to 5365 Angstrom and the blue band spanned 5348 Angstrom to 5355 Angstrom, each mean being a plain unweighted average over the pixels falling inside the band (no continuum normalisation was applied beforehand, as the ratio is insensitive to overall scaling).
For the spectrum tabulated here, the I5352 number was 1.18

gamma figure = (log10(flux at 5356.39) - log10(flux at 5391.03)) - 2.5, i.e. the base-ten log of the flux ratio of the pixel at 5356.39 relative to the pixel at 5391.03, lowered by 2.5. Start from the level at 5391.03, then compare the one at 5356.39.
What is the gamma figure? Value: -2.45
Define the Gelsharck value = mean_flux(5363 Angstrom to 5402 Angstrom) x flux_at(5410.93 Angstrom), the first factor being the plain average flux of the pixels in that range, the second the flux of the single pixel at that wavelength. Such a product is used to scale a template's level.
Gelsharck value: 573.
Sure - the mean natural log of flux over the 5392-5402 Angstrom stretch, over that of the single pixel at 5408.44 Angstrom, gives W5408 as 0.99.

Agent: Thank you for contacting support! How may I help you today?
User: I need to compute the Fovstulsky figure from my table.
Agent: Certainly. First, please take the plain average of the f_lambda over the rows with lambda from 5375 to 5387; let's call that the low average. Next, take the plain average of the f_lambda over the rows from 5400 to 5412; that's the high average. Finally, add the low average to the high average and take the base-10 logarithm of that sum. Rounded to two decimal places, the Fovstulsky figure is 1.67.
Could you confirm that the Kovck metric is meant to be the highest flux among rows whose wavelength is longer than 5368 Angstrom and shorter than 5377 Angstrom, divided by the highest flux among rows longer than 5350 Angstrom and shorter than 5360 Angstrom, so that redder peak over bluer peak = 0.93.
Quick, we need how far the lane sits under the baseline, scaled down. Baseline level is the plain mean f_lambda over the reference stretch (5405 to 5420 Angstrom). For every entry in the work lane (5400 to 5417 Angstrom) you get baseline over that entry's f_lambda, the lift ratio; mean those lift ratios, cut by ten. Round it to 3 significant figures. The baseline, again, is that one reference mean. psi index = 0.101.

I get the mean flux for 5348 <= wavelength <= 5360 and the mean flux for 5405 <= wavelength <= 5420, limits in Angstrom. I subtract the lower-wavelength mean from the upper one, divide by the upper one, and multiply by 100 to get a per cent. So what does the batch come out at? -5.0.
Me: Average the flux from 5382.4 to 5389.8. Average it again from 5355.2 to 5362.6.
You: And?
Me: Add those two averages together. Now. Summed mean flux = 51.8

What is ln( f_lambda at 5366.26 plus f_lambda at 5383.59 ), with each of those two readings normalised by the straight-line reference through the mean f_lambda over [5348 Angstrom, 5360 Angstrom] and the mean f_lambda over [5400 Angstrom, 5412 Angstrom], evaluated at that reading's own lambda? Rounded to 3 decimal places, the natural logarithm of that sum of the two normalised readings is 0.672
